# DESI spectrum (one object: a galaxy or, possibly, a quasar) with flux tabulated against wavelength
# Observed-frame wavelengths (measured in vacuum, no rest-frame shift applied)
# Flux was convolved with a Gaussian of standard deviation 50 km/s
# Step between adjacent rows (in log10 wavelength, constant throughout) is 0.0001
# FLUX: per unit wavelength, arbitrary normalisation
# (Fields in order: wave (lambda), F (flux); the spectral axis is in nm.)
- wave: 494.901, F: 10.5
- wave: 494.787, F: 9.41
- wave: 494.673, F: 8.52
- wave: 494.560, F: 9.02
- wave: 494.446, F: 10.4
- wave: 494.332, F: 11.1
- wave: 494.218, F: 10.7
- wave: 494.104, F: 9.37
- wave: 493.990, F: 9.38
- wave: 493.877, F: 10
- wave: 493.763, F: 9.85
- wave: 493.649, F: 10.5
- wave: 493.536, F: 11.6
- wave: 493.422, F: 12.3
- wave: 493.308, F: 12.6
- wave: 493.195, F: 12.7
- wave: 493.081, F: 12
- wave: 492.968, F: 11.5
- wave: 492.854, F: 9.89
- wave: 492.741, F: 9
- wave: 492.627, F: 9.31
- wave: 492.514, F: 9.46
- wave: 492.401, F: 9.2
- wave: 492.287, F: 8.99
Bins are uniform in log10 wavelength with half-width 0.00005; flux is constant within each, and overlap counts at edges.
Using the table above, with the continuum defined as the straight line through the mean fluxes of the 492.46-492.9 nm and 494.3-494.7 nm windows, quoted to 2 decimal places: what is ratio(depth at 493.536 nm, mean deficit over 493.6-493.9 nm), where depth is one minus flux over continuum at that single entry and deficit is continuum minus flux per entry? 0.43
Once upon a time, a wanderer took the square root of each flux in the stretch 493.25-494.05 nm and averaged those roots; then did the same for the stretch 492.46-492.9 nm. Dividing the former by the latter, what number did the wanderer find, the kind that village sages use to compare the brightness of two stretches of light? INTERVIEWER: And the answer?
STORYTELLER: 1.07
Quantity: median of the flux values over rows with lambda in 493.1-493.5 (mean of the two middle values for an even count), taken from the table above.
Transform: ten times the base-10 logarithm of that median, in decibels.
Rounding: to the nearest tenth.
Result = 11.0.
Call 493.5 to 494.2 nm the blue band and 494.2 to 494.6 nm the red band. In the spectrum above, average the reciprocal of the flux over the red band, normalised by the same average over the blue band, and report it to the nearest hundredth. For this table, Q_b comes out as 0.98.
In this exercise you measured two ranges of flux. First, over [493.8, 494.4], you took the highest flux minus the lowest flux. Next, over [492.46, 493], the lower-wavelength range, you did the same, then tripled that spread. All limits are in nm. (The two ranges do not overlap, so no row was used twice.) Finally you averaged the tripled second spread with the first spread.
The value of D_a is 4.6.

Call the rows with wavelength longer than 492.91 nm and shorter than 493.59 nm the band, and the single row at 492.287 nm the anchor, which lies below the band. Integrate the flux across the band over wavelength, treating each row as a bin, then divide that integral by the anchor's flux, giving 0.92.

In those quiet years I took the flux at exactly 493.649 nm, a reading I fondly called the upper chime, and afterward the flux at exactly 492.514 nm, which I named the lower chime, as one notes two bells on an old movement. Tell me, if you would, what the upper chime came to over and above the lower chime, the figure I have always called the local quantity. 1.0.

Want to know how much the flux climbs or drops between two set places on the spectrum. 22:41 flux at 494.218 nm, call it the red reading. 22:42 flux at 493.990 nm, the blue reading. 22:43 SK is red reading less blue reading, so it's 1.32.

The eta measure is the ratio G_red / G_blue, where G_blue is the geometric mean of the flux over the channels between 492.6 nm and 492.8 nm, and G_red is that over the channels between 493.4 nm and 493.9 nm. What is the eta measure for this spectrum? 1.18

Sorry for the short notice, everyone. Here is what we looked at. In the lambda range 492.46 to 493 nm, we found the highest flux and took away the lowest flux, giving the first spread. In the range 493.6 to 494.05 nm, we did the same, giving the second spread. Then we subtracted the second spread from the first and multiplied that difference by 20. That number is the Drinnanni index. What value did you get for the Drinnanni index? 28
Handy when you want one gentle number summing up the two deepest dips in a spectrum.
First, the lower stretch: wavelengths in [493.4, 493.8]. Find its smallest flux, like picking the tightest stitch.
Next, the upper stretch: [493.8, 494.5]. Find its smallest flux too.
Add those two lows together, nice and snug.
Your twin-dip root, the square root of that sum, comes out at 4.38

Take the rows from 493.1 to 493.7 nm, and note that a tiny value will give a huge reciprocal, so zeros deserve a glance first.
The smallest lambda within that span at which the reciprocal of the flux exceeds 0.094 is 493.649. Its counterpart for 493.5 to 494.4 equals 493.649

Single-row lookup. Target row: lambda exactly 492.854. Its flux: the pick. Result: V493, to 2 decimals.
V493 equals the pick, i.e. 9.89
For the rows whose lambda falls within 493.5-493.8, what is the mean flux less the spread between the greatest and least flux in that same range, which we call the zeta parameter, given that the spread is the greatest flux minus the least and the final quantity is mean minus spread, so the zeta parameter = 8.90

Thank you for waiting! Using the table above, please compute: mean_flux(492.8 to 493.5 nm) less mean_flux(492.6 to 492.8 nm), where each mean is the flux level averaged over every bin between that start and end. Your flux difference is 2.7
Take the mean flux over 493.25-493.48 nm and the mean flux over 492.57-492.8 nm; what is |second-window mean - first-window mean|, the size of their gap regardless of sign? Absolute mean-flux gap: 3.3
